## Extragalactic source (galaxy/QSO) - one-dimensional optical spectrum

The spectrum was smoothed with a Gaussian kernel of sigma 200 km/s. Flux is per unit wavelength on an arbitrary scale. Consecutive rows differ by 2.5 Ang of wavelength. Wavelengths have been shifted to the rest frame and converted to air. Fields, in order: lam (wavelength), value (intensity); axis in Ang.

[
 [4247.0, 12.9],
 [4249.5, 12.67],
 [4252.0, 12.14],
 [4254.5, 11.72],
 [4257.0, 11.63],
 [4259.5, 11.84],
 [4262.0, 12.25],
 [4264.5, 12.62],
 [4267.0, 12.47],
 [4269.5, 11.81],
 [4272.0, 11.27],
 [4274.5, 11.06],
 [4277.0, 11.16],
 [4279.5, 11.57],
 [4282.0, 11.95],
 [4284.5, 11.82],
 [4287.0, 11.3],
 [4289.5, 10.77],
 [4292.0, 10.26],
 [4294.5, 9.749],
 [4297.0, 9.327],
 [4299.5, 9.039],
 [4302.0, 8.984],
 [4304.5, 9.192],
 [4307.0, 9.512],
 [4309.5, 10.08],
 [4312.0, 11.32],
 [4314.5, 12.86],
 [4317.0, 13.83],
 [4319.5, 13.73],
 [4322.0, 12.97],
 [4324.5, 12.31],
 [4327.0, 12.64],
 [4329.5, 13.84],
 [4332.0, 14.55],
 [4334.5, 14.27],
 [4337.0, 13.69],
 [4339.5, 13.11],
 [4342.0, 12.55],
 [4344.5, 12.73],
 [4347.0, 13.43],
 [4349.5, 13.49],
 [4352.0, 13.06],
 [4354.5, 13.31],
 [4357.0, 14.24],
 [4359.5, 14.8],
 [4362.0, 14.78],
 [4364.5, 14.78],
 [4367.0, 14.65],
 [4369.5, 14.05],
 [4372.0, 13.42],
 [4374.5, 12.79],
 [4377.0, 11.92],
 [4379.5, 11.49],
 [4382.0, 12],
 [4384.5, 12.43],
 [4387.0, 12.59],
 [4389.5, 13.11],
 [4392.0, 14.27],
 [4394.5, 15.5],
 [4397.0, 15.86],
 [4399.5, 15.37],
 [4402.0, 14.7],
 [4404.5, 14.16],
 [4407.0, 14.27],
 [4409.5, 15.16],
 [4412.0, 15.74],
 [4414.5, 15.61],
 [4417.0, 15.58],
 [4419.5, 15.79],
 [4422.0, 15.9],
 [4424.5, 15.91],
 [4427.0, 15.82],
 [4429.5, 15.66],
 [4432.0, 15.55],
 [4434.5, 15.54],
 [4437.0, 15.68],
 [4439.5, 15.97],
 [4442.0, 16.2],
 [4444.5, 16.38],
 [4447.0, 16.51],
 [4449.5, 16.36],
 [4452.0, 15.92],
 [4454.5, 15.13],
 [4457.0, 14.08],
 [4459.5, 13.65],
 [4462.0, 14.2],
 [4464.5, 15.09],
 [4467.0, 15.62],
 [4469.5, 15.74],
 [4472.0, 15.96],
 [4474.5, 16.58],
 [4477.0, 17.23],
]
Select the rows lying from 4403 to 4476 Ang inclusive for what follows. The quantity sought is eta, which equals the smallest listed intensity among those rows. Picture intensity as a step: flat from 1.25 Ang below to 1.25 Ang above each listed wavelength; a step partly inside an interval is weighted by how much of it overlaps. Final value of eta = 13.65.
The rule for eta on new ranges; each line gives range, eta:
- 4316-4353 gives 12.31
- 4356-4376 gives 12.79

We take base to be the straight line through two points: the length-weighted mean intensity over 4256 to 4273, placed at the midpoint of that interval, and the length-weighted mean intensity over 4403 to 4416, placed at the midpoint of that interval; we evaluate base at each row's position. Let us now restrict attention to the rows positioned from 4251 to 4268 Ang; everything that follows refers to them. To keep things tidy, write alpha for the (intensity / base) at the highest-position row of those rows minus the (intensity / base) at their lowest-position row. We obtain 0.00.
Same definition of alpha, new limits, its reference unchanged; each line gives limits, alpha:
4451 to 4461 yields -0.15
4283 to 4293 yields -0.14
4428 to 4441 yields 0.01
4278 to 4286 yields 0.01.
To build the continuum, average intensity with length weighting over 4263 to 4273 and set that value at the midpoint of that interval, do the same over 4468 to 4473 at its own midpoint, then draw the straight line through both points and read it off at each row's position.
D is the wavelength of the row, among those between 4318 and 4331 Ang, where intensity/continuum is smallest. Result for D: 4324.5 Ang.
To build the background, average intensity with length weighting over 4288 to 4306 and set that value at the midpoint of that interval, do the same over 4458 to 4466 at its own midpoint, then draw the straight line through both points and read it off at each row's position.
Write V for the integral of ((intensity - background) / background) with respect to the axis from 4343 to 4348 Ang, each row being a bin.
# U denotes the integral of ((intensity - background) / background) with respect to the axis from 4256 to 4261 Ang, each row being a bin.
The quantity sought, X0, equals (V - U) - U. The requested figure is -2.9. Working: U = 1.9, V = 0.9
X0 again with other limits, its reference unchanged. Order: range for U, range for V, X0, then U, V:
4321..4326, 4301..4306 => -2.5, 1.1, -0.4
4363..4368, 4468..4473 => -2.3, 1.3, 0.4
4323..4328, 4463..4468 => -1.7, 1.0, 0.3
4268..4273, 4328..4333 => -1.4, 1.5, 1.7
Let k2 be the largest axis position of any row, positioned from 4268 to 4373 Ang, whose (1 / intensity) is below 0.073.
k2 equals 4369.5 Ang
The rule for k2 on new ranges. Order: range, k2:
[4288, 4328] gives 4319.5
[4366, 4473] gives 4472.0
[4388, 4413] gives 4412.0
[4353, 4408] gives 4407.0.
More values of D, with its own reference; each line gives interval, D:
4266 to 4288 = 4274.5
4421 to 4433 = 4432.0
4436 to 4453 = 4452.0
